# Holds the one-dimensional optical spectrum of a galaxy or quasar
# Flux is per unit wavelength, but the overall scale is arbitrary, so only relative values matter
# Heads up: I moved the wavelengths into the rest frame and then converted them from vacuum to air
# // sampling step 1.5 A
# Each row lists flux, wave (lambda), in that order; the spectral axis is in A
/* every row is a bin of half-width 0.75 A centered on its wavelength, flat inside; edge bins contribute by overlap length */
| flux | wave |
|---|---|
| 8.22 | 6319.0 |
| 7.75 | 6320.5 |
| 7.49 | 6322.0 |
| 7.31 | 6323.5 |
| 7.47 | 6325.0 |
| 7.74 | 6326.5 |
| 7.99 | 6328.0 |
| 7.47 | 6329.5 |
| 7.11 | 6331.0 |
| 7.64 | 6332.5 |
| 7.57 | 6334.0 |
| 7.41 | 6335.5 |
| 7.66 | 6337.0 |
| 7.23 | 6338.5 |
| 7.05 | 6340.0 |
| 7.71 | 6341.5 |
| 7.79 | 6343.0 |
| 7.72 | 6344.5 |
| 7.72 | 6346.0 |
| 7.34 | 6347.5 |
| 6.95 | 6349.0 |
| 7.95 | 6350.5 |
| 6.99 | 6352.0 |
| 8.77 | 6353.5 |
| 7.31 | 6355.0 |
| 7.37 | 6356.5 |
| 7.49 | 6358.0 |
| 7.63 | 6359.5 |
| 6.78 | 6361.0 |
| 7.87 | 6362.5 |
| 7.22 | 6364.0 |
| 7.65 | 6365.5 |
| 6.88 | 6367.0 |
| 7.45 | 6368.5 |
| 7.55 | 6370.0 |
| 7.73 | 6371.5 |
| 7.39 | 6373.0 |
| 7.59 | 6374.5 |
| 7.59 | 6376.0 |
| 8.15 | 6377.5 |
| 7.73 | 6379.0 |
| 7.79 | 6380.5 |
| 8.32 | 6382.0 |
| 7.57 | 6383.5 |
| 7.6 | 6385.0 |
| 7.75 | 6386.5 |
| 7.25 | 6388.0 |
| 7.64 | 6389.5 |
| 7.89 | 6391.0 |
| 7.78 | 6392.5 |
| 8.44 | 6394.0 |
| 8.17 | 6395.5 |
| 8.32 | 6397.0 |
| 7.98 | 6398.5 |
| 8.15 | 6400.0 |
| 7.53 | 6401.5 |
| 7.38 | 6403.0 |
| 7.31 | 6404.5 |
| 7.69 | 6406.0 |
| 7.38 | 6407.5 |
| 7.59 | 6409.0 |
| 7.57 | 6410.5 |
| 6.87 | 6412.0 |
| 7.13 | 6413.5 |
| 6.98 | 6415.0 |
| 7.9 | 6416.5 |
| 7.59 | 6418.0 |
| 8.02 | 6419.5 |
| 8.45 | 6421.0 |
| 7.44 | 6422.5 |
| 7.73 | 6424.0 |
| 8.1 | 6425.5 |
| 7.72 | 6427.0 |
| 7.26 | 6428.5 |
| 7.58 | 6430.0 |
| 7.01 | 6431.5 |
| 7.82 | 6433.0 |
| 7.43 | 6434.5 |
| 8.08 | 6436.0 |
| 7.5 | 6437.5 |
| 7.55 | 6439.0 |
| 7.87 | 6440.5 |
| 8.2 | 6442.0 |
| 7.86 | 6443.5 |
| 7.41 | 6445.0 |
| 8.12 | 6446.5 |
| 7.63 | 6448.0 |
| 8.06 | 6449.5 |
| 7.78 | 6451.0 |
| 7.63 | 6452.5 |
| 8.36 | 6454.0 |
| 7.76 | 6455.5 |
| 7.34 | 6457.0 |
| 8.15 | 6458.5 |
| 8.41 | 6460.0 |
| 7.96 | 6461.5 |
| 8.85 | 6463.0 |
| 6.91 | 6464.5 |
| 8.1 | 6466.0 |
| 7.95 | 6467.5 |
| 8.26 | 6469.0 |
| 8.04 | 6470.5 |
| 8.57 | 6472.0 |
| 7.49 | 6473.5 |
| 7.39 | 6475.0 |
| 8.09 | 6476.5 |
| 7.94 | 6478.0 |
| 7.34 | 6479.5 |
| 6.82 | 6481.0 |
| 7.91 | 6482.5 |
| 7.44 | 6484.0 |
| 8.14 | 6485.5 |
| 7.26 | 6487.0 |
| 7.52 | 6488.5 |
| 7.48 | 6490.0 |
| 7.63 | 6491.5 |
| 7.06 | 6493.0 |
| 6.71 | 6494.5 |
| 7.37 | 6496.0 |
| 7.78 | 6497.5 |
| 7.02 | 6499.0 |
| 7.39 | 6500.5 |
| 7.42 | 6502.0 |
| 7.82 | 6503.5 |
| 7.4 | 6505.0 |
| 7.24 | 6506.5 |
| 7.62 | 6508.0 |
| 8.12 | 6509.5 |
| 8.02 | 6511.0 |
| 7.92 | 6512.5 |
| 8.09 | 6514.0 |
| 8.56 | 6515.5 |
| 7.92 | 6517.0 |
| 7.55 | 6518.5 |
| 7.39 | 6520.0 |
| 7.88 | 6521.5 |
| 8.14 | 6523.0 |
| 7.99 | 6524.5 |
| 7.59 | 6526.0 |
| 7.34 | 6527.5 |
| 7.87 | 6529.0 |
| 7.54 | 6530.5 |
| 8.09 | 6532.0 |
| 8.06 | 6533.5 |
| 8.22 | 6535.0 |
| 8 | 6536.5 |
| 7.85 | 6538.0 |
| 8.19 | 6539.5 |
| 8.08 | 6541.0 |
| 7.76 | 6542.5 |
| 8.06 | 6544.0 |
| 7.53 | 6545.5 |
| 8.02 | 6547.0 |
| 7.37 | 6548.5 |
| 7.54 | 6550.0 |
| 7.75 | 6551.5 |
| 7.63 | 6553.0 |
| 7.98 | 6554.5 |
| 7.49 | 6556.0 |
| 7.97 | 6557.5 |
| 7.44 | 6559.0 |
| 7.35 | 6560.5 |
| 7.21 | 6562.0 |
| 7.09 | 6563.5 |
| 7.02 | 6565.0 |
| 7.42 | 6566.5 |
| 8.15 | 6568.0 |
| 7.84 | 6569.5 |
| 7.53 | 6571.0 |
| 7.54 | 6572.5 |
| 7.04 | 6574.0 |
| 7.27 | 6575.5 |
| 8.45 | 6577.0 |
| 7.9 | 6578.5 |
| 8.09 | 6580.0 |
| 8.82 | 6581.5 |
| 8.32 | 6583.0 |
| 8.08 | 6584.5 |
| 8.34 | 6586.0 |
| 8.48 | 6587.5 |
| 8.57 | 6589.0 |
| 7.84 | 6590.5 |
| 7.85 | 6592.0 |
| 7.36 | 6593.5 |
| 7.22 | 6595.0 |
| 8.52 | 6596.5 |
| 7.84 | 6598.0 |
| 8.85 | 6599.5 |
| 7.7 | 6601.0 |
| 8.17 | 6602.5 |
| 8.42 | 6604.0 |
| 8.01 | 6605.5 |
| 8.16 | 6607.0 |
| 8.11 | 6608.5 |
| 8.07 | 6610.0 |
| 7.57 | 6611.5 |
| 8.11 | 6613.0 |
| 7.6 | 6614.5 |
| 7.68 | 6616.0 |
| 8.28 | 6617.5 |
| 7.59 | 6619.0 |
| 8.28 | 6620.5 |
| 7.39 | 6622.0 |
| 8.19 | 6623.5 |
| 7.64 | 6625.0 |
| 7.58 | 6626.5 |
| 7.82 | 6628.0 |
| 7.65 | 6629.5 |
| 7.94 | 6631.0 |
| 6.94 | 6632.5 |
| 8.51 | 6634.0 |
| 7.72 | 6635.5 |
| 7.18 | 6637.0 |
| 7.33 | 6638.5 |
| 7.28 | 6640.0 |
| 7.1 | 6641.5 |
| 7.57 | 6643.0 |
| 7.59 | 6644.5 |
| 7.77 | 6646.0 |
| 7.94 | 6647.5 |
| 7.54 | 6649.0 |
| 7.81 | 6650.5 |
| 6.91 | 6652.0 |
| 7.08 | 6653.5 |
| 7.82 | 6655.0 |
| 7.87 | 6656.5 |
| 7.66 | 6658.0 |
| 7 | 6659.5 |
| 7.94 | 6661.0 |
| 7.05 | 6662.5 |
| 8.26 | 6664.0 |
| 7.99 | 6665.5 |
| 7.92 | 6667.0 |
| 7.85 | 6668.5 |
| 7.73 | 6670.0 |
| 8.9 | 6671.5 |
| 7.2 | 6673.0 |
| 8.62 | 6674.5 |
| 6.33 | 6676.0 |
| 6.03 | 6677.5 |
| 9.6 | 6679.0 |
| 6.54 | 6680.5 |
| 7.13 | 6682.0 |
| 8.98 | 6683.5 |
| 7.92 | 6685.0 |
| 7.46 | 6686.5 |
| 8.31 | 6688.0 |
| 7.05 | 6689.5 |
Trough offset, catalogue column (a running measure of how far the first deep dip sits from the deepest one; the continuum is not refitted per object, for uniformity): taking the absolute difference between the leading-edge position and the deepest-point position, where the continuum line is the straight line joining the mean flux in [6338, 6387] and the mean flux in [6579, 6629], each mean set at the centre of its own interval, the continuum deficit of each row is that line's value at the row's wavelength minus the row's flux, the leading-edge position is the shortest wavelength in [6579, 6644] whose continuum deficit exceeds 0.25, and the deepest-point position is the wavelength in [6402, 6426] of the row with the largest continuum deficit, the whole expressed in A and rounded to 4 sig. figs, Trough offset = 181.5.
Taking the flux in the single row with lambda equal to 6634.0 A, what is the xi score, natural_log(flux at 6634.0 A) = 2.14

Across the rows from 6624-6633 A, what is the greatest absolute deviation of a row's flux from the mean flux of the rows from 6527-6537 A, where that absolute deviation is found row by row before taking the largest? 0.9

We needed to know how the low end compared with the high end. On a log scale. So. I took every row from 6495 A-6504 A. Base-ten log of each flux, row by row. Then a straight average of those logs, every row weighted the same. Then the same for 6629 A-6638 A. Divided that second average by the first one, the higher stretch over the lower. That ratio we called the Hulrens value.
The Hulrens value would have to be 1.01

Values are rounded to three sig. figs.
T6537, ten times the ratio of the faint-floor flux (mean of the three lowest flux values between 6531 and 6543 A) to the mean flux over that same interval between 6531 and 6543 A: 9.80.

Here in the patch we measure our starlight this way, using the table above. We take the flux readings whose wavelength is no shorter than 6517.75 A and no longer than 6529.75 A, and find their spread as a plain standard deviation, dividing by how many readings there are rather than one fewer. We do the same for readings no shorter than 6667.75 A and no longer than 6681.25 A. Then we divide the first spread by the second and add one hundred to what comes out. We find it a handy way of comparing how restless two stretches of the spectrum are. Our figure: 100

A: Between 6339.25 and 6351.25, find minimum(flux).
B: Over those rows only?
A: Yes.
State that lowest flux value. 6.95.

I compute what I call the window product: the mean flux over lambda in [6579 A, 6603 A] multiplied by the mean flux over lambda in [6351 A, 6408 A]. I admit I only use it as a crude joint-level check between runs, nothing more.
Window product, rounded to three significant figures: 62.3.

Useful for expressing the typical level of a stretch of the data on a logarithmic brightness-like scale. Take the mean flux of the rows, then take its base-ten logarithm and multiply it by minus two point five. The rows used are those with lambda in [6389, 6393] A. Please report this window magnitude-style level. -2.23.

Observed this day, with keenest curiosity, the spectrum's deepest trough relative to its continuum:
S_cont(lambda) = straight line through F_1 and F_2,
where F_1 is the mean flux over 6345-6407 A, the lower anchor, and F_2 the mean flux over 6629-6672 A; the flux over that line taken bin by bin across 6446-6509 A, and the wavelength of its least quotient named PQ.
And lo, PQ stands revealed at 6494.5 A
